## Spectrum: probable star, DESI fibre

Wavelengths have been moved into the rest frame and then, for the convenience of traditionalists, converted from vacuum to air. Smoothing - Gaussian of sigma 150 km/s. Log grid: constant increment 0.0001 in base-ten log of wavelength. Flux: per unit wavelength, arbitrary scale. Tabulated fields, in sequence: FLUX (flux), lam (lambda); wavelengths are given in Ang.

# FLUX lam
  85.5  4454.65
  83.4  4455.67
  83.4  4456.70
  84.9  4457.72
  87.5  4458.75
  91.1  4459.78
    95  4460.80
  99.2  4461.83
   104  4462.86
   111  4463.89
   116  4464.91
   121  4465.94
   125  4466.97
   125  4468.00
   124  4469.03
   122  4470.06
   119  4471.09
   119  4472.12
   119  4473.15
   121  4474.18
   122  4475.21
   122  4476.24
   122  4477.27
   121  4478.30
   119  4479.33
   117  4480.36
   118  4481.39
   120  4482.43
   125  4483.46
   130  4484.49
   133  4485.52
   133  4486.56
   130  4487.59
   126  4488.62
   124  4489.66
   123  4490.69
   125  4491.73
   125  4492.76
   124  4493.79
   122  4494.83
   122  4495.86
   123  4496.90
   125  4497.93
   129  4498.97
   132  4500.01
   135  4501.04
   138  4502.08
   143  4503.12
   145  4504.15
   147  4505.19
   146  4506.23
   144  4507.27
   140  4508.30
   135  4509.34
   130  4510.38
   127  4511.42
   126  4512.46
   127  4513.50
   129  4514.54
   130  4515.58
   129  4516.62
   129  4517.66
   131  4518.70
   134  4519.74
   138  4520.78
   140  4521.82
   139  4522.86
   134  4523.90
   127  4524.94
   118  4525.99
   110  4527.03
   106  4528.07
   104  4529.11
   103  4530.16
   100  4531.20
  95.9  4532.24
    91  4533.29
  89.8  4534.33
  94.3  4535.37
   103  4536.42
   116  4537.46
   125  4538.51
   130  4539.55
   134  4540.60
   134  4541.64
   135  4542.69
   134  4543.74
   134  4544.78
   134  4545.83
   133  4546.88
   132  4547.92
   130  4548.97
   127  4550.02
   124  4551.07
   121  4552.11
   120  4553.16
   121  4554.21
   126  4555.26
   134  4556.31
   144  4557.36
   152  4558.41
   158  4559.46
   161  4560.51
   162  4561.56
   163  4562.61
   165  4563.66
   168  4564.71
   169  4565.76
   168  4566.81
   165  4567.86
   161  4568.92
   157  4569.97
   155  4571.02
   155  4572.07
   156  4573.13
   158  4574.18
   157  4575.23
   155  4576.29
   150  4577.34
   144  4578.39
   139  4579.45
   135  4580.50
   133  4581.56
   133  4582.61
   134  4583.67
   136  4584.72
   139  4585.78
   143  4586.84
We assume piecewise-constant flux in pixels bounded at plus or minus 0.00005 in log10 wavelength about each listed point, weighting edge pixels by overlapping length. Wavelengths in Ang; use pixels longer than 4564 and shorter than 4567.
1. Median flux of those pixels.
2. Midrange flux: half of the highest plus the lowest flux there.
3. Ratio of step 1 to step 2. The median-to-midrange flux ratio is 1.00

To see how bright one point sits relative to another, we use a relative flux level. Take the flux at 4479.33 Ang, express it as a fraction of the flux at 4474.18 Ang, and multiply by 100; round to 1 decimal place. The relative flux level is 98.3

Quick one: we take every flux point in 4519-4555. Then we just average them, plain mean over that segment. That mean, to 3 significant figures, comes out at 121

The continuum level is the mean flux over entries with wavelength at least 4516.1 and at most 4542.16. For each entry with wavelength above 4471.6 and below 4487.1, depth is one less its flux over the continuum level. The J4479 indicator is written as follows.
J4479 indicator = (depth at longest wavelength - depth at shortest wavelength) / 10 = -0.012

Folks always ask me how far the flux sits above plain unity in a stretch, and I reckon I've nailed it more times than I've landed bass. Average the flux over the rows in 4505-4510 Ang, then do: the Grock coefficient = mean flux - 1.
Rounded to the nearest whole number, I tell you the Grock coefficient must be 141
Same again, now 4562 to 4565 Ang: 164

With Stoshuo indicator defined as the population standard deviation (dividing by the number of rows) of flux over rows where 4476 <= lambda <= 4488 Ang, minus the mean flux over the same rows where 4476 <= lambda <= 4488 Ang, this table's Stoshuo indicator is -119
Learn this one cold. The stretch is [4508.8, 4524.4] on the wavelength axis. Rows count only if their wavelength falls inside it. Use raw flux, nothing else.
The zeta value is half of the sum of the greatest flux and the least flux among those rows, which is 133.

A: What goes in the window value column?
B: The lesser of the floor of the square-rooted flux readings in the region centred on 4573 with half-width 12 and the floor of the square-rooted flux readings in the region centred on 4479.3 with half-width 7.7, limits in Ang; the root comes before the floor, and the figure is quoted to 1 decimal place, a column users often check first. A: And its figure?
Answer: 10.8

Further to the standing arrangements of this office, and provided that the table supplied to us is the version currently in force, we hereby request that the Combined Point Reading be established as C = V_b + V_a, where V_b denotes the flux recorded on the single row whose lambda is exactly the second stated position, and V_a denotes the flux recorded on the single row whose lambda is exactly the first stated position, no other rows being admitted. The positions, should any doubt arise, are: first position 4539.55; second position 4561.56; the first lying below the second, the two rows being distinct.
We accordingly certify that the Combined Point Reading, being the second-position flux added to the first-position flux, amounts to 292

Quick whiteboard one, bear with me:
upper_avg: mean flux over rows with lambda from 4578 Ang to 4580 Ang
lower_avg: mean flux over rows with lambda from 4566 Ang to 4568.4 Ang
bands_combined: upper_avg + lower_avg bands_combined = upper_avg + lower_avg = 308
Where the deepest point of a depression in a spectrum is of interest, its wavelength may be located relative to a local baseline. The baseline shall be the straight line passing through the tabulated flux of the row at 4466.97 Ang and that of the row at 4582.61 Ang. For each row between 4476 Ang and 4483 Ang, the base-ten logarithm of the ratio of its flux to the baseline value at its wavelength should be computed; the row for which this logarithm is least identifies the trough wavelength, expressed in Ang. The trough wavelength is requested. 4480.36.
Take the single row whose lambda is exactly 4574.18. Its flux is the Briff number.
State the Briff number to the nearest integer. 158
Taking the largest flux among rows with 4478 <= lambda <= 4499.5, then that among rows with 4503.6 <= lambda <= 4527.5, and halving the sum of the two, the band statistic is 140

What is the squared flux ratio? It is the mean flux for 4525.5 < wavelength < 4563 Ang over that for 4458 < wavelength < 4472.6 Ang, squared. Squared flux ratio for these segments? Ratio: 1.3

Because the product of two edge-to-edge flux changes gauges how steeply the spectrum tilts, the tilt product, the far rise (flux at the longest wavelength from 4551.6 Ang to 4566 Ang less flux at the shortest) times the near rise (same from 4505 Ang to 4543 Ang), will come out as -576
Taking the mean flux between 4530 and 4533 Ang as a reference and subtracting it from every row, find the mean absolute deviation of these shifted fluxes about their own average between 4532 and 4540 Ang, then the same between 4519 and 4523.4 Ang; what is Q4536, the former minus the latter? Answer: 12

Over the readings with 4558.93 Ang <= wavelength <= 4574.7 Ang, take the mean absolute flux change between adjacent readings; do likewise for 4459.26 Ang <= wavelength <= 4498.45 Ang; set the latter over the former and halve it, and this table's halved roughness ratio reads 0.55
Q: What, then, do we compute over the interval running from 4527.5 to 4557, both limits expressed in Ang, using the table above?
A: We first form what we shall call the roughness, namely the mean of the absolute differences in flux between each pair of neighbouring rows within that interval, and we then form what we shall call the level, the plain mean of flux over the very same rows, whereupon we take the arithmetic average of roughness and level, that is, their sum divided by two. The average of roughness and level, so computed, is 61.2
